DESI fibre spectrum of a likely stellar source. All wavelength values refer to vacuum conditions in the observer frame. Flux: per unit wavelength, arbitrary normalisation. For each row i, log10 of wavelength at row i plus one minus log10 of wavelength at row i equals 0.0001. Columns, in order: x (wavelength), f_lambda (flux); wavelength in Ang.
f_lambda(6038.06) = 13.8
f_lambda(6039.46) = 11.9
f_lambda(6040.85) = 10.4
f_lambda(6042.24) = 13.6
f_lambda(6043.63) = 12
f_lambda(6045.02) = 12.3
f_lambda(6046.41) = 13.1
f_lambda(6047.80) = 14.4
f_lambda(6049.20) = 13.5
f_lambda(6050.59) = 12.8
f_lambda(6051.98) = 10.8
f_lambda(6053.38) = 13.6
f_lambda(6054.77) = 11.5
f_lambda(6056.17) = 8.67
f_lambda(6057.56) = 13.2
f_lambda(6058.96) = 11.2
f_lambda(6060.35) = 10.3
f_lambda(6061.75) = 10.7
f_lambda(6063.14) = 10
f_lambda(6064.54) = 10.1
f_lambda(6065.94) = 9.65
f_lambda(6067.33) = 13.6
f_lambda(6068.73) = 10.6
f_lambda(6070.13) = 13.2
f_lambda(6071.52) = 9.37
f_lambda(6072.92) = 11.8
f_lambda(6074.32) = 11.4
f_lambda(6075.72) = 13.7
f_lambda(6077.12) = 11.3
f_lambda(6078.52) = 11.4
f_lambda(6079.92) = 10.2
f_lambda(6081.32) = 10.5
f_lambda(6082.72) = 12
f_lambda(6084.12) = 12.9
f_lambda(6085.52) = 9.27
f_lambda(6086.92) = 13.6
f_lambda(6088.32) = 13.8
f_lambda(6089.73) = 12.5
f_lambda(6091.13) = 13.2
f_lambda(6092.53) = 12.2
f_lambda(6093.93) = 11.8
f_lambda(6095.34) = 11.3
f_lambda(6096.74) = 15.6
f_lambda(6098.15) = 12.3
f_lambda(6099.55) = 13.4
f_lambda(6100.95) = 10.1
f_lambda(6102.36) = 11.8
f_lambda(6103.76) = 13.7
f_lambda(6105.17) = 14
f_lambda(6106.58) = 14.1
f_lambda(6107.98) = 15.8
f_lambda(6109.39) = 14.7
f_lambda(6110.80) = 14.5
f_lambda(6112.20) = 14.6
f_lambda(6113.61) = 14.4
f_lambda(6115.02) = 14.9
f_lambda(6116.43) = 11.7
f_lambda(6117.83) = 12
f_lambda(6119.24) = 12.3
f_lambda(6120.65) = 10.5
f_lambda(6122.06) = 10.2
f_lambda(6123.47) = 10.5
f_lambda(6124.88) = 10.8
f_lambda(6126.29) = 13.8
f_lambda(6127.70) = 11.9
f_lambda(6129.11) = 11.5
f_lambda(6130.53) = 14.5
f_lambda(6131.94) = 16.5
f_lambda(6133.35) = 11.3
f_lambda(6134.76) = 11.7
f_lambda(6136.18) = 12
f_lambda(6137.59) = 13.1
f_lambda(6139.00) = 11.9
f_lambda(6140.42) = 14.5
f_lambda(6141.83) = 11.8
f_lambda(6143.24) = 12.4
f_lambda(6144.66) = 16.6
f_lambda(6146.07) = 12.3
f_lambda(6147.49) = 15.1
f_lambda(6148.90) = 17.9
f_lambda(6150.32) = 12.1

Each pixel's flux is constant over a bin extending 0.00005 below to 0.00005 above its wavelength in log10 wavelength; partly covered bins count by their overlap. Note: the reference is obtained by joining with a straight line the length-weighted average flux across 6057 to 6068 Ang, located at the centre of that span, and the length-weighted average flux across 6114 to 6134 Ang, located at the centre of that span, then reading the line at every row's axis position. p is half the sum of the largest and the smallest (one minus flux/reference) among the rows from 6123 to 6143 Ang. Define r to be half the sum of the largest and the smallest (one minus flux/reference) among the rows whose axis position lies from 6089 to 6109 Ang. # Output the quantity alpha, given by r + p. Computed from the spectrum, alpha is -0.172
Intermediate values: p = -0.08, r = -0.088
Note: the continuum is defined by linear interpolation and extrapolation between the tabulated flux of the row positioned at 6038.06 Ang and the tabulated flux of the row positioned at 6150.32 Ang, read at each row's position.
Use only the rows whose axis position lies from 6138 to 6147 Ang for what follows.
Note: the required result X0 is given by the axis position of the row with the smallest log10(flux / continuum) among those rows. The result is 6141.83 Ang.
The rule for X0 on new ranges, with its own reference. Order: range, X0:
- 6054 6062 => 6056.17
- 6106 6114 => 6106.58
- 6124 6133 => 6124.88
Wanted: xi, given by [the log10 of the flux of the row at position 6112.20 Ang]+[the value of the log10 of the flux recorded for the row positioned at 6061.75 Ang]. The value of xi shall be 2.19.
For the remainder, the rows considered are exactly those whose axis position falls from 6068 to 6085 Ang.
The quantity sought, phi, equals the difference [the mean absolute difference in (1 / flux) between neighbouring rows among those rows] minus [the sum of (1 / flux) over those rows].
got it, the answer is -1.04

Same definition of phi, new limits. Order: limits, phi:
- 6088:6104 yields -0.95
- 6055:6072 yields -1.11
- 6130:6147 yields -0.91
